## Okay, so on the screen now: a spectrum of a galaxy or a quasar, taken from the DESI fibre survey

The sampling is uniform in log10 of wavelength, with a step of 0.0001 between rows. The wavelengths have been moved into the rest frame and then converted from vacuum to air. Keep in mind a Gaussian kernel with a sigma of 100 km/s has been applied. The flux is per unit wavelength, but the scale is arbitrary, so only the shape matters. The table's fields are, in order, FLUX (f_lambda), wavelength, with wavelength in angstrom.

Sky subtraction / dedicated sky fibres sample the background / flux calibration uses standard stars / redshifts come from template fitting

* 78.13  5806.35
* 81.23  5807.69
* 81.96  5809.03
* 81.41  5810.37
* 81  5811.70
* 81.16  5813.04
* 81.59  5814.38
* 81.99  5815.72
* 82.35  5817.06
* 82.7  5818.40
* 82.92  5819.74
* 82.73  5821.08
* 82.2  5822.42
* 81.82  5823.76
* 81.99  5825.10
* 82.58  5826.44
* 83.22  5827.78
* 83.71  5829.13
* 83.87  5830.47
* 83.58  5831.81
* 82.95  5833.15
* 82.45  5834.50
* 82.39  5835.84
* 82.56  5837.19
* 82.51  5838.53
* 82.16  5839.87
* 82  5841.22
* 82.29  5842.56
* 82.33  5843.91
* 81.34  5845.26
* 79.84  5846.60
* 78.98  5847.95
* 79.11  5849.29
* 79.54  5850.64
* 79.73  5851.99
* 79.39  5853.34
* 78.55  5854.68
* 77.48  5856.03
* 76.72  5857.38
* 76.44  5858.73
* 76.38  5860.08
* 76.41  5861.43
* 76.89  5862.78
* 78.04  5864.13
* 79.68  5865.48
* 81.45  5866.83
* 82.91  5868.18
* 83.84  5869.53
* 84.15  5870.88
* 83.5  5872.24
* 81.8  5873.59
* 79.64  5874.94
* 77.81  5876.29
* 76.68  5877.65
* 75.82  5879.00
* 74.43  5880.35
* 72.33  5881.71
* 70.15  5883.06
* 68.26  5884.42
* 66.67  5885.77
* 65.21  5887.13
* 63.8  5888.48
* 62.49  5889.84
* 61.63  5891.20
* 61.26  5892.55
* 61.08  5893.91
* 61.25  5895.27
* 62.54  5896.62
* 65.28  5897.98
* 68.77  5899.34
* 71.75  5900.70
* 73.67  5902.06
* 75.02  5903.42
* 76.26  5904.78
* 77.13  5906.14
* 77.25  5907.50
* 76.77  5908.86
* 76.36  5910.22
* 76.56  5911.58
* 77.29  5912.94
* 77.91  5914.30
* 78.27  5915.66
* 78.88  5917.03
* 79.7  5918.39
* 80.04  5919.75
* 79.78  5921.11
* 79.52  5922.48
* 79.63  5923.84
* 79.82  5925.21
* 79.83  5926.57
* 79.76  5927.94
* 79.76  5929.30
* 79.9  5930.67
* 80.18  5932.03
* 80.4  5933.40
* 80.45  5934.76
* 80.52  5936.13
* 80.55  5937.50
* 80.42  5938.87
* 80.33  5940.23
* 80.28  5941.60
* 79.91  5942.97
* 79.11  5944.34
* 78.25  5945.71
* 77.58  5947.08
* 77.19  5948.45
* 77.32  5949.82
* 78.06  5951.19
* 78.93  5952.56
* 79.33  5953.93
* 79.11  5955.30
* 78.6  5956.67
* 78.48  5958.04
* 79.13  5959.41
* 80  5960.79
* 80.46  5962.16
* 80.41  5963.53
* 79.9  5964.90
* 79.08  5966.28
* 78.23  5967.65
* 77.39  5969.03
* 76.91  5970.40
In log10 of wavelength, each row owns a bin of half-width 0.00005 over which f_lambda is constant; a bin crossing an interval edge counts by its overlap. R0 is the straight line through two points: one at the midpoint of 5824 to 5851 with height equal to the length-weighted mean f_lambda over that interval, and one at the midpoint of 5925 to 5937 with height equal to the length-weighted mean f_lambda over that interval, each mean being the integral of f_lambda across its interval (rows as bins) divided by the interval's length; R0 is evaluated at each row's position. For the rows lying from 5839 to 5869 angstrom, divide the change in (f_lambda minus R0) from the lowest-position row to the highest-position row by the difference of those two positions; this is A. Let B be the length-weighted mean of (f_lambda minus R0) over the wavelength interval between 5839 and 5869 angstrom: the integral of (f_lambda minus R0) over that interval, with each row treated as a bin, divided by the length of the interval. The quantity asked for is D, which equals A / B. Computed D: -0.02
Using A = 0.05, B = -2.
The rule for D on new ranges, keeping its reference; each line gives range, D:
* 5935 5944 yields -0.19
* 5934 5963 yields -0.04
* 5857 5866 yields -0.09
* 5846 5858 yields 0.09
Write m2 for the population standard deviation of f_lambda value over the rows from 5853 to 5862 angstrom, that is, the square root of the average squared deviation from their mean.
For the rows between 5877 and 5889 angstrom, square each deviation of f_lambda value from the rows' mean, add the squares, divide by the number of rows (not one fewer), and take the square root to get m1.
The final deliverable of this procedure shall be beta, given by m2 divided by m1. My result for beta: 0.3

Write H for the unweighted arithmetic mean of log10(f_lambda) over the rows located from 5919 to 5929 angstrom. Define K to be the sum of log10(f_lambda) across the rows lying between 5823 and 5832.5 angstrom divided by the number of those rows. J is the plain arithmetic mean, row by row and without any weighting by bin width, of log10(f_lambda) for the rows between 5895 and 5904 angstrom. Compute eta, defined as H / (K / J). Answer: 1.82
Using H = 1.902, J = 1.83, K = 1.92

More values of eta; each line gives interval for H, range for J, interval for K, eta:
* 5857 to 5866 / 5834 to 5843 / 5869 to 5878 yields 1.89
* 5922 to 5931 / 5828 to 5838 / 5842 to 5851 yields 1.92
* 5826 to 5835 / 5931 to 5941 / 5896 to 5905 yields 1.98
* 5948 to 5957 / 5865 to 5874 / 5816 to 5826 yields 1.89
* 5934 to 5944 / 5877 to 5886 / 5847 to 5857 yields 1.86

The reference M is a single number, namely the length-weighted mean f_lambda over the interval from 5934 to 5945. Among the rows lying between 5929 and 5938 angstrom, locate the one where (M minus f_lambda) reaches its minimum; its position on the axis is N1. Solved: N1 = 5937.50 angstrom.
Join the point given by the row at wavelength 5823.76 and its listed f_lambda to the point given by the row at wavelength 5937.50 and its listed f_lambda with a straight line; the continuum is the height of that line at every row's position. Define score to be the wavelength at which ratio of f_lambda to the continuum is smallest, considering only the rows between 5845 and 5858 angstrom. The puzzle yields 5857.38 angstrom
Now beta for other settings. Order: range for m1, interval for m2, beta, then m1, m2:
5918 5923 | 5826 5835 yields 2.8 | 0.2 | 0.5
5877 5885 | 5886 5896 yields 0.5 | 3.0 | 1.5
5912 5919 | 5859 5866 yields 1.5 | 0.8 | 1.3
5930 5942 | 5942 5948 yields 4.6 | 0.2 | 0.9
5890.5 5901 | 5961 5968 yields 0.2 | 3.8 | 0.9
